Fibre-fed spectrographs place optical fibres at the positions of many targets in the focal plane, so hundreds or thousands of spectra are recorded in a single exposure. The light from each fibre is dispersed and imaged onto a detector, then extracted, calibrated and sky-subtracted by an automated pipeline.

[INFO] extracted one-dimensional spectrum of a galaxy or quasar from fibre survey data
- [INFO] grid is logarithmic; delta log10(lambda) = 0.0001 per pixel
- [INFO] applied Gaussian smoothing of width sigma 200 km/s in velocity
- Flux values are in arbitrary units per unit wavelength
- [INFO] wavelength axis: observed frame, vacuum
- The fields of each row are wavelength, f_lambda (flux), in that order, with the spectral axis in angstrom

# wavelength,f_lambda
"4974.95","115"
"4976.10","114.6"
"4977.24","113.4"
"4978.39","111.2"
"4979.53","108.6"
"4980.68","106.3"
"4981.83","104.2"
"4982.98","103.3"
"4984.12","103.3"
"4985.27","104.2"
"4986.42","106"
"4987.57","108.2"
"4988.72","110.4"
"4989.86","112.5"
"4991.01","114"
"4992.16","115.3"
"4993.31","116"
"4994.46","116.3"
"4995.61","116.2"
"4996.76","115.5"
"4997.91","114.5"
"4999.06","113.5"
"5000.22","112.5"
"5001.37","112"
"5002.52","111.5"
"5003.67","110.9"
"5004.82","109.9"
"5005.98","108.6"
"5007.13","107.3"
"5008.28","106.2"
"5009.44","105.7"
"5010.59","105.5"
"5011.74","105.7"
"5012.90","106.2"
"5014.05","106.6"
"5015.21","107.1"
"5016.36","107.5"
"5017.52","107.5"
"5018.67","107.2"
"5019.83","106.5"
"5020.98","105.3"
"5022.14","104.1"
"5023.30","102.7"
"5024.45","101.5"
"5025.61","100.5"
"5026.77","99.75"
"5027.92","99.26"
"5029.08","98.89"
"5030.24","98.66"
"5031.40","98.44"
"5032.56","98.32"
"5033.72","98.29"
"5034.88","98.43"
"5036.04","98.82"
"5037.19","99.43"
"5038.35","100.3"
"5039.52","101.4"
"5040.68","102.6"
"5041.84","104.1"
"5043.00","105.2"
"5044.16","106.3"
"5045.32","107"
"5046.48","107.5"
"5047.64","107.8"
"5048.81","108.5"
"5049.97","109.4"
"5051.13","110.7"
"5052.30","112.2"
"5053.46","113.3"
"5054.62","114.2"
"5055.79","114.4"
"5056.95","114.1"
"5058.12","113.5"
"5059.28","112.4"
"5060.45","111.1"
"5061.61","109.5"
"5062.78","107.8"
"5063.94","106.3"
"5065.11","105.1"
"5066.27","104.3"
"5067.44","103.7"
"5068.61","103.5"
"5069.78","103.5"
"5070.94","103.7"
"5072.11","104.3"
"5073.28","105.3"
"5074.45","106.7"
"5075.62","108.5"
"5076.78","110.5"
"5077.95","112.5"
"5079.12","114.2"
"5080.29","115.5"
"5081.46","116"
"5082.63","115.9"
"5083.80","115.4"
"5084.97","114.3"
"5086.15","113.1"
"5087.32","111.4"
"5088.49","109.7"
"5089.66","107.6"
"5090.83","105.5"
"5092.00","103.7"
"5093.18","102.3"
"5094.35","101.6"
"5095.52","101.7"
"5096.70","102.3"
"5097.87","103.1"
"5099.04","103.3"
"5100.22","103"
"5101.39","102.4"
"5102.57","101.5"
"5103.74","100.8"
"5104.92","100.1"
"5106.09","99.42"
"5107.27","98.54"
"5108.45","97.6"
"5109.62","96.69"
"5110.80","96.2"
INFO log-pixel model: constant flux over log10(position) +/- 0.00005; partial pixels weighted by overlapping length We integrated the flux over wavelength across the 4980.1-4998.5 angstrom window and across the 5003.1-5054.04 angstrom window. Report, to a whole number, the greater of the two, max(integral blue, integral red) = 5334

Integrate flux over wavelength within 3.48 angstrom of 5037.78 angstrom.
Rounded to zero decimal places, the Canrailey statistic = 697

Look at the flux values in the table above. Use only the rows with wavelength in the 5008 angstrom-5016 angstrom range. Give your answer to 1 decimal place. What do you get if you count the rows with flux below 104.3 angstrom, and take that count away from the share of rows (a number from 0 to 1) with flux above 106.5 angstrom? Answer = 0.3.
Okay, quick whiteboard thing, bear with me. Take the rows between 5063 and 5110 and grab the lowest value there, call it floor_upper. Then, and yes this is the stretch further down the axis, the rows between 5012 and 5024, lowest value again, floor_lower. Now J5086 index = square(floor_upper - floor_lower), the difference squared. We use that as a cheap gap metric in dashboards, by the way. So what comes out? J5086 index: 36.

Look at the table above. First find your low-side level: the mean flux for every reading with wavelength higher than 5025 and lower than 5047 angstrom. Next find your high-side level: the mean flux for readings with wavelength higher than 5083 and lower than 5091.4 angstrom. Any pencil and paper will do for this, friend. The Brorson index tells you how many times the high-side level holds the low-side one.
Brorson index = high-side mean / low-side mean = 1.10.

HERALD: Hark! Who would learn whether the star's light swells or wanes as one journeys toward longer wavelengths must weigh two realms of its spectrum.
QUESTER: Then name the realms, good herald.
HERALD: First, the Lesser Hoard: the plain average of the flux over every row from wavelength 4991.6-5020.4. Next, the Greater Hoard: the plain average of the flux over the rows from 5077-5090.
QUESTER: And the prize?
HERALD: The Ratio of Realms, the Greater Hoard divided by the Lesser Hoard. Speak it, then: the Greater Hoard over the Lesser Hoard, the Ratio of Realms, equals 1.029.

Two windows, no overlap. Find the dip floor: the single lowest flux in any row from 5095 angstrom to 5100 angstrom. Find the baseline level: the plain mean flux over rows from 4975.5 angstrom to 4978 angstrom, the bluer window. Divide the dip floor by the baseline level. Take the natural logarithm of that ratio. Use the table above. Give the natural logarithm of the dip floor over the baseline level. -0.11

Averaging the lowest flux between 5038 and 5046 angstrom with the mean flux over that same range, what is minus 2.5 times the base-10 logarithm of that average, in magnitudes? -5.02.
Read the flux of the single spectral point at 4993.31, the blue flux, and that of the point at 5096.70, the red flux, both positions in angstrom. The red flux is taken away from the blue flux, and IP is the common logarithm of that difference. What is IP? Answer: 1.1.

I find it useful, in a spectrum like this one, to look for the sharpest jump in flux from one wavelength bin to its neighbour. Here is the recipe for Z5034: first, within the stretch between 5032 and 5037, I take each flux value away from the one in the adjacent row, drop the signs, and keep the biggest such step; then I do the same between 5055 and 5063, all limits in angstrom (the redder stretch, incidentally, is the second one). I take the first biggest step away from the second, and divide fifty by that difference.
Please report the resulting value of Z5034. 38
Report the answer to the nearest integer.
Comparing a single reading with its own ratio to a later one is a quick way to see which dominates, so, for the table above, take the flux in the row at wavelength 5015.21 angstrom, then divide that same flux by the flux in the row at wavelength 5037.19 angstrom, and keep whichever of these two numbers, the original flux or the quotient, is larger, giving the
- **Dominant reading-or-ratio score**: 107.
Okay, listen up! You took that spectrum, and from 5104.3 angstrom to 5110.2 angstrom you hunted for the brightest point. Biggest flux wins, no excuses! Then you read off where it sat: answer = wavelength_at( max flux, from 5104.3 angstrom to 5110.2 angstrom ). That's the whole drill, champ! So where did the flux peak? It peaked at 5104.92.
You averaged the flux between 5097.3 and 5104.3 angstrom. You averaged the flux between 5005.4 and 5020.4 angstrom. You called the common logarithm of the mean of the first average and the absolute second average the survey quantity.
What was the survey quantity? 2.02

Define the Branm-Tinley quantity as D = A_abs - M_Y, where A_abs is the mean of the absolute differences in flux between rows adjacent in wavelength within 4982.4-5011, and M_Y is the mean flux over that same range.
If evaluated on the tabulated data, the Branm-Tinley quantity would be -109.4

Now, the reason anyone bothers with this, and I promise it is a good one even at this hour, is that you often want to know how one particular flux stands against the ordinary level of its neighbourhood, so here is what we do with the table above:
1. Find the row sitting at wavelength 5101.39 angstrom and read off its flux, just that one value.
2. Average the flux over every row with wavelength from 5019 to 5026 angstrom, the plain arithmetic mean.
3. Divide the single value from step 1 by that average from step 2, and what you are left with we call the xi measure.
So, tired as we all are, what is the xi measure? 0.99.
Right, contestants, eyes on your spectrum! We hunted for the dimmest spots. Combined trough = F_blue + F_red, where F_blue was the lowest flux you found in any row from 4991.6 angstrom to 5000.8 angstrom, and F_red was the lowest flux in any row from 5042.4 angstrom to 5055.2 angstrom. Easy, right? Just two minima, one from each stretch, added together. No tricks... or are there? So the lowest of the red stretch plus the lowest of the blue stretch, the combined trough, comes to 218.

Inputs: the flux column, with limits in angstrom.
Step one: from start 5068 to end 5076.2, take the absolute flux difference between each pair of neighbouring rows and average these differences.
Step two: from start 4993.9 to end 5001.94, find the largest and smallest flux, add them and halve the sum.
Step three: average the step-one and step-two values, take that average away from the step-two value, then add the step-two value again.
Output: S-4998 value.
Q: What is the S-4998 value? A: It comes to 171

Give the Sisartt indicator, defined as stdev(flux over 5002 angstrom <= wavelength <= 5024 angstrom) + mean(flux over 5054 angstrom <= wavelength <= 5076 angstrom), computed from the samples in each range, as 110.1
